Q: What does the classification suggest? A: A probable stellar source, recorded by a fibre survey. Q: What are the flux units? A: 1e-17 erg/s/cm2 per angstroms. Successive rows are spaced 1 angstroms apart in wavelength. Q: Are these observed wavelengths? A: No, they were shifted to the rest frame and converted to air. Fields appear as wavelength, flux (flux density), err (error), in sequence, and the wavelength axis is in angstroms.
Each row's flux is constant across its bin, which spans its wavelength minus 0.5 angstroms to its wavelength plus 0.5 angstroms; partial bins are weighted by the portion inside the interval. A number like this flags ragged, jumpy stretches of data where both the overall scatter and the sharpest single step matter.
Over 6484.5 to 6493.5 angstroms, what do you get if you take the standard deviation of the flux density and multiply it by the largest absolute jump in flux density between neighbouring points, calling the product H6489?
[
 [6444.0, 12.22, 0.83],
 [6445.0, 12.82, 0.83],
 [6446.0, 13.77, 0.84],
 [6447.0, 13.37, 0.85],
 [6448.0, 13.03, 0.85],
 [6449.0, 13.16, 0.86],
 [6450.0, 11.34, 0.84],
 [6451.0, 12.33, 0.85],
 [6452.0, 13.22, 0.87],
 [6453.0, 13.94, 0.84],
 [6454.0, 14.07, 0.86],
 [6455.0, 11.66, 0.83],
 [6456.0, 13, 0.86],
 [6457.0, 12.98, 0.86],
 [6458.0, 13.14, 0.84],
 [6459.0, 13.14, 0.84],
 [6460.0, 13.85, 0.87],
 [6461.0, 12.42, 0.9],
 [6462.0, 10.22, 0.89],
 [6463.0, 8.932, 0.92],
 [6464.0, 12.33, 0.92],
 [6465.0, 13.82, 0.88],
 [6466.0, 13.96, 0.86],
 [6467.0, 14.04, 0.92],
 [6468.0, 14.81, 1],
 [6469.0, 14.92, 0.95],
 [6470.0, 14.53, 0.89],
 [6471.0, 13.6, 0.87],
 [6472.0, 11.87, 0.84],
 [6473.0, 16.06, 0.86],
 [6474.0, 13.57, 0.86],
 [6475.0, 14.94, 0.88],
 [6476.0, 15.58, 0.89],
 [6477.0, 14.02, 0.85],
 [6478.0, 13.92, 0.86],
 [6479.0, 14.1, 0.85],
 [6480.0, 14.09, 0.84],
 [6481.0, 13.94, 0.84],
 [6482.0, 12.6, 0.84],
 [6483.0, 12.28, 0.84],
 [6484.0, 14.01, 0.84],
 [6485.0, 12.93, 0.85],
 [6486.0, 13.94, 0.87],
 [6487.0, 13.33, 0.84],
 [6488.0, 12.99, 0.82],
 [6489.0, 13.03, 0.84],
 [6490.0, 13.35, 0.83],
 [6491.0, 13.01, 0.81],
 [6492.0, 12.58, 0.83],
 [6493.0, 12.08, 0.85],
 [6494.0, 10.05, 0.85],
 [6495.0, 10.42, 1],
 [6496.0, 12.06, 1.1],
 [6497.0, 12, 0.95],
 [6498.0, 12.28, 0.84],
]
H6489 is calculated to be 0.5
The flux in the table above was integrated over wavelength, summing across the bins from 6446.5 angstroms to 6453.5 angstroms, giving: 90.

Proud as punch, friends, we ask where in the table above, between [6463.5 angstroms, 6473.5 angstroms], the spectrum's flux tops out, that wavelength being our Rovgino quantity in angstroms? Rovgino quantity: 6473.0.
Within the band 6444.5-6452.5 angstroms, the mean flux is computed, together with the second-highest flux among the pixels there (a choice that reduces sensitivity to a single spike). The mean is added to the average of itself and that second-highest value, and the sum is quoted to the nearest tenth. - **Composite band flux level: 26.0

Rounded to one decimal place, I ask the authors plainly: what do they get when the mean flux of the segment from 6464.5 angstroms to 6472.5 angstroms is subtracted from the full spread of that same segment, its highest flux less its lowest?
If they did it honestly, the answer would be -10.9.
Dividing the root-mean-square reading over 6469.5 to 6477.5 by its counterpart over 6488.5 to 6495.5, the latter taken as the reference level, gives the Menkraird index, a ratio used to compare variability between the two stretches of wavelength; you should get 1.18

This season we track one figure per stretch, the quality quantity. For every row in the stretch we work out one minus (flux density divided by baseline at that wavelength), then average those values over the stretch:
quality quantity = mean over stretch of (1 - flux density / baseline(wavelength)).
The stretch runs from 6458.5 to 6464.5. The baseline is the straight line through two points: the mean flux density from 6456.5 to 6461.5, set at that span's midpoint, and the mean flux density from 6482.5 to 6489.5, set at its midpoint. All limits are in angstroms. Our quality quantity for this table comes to 0.10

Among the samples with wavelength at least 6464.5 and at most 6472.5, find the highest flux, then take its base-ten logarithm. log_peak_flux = 1.17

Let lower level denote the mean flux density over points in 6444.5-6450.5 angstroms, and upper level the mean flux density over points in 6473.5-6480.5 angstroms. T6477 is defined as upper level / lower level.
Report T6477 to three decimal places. 1.109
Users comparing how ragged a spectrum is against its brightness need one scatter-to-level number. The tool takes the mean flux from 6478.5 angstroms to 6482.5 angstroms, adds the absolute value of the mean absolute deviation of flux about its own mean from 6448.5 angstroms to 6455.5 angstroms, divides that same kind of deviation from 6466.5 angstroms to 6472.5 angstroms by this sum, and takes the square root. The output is 0.24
